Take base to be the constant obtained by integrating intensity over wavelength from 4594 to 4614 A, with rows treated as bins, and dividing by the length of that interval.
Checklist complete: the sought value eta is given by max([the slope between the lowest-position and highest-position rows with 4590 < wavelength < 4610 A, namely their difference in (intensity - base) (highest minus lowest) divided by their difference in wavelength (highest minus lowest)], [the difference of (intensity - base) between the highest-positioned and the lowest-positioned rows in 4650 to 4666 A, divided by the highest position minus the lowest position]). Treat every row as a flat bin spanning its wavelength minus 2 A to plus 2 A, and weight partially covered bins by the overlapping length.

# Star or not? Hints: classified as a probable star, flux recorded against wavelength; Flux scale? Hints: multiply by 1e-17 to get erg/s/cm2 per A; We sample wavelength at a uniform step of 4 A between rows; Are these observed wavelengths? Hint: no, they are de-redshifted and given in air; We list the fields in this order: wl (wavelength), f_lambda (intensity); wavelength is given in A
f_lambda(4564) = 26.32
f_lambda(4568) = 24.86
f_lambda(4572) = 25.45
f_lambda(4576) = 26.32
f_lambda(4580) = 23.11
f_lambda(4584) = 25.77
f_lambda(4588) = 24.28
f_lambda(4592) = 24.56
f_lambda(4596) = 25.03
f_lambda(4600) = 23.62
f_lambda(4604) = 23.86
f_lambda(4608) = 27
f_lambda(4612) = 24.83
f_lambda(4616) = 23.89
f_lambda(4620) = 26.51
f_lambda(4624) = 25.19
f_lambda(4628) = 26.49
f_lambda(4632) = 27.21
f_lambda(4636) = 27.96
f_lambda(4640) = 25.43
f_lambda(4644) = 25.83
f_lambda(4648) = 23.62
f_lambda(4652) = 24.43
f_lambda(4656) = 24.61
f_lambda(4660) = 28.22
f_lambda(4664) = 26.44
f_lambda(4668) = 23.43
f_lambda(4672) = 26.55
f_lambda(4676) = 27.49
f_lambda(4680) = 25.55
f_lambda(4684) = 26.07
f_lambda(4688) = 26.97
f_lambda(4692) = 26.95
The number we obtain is 0.17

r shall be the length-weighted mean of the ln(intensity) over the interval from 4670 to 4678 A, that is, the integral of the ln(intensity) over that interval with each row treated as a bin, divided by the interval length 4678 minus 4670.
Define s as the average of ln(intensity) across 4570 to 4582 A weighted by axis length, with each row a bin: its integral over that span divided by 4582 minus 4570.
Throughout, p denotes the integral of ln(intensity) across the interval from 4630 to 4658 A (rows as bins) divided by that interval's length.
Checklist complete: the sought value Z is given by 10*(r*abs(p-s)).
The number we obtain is 0.81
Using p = 3.24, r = 3.30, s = 3.22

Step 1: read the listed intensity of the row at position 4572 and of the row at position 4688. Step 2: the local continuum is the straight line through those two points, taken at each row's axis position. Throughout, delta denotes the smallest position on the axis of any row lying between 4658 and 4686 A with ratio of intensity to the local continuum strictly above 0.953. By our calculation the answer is 4660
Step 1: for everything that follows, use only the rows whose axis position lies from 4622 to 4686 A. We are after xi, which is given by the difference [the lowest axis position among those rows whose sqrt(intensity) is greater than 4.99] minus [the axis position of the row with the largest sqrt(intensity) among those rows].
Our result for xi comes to -36 A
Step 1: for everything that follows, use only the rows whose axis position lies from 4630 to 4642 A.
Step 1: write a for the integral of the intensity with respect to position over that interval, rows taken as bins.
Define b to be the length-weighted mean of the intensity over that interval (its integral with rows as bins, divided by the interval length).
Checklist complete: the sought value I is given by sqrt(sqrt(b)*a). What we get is 41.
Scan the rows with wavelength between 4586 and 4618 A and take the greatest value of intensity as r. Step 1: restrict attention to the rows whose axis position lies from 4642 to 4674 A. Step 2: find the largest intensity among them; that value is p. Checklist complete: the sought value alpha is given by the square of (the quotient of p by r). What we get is 1.09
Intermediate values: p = 28.22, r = 27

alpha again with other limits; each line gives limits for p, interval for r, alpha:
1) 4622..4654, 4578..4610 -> 1.07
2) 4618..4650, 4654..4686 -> 0.98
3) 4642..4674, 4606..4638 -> 1.02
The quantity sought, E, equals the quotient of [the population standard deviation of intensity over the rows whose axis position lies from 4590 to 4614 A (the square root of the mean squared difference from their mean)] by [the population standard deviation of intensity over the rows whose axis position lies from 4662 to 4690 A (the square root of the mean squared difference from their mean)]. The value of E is 0.90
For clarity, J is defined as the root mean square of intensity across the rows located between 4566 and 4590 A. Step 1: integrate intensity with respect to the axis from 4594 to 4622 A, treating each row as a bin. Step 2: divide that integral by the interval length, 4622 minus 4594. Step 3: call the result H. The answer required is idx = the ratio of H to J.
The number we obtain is 1.00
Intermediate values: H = 25.0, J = 24.99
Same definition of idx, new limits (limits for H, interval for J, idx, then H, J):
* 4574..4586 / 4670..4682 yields 0.94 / 25.1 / 26.54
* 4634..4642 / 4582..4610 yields 1.07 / 26.7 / 24.90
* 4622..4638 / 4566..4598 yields 1.07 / 26.7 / 24.94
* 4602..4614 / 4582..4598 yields 1.01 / 25.2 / 24.92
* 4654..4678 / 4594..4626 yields 1.04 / 26.1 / 25.02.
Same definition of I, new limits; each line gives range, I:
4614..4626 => 39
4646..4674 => 60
